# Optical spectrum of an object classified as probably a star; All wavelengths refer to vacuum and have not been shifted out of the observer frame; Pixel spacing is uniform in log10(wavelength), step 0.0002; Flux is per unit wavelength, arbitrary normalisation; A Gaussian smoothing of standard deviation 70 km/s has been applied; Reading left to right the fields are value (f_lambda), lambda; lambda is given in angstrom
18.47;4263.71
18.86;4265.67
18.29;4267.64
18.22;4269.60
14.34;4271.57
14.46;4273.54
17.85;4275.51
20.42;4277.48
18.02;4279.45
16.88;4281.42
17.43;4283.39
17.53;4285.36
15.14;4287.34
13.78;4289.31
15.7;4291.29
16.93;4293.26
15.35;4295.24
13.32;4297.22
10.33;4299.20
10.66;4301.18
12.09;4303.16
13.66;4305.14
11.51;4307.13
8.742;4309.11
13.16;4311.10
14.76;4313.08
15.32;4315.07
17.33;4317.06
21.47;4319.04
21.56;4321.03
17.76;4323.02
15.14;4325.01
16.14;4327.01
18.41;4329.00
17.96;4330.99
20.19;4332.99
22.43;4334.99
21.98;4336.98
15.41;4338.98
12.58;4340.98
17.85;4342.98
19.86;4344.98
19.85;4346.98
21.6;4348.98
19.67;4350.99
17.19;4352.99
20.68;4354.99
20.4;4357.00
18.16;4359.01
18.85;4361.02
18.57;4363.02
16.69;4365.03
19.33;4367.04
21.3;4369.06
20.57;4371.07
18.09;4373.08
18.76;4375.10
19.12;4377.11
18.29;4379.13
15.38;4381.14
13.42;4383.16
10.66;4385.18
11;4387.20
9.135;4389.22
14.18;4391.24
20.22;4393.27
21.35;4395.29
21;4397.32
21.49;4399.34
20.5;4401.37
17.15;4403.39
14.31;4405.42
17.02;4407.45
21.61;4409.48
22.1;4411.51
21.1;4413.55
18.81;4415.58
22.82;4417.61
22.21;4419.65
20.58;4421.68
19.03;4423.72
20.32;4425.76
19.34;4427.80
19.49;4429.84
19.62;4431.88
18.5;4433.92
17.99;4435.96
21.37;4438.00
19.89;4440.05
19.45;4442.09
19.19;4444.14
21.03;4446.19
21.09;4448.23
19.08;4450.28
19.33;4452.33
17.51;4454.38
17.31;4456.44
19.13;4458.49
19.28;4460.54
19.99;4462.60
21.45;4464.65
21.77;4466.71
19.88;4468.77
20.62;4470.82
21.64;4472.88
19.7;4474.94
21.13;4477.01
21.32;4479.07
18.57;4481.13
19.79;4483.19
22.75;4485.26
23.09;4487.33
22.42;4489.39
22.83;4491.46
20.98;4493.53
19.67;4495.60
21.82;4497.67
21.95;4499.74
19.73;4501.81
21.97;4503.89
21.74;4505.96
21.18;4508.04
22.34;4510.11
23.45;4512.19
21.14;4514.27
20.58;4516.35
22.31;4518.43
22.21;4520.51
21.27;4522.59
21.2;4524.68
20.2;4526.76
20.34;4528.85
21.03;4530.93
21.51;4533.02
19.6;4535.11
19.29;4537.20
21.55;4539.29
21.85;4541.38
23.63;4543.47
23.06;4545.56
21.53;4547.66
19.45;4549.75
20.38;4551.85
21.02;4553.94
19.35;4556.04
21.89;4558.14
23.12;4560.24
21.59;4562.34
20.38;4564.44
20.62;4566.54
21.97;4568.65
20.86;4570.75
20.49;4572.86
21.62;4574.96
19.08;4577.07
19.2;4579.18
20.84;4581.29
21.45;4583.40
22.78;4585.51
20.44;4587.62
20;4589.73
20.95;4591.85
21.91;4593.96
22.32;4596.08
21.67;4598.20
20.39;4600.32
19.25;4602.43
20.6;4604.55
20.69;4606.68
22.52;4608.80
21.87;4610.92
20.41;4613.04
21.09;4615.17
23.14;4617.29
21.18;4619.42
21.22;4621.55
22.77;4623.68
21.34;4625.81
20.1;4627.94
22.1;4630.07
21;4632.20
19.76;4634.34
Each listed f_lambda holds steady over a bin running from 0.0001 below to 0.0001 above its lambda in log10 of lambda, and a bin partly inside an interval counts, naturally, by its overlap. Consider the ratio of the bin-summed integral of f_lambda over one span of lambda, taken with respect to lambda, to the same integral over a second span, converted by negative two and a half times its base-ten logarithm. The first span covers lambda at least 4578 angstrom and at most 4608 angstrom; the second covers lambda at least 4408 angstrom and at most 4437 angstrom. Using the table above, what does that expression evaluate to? -0.1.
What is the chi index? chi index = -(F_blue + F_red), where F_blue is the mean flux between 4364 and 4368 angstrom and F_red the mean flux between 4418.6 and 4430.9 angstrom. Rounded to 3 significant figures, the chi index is -38.2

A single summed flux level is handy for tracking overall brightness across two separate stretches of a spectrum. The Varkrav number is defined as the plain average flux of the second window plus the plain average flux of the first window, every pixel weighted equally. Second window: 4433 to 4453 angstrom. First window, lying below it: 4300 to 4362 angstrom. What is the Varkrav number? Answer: 37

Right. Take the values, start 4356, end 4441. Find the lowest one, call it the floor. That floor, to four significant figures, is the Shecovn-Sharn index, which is 9.135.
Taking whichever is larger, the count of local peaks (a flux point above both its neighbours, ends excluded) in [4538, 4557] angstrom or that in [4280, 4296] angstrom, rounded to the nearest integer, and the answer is 2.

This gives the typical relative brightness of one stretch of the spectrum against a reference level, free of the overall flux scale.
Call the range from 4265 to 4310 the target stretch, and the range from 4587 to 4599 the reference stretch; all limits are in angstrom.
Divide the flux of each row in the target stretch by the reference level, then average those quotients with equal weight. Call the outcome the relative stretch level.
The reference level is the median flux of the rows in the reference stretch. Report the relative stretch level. 0.71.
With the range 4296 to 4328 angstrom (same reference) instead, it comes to 0.68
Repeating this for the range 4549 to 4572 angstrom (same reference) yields 0.98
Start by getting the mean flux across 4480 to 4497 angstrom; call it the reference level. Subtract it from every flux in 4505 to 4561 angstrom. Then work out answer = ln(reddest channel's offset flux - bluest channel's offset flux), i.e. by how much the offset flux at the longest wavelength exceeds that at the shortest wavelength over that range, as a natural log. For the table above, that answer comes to 0.3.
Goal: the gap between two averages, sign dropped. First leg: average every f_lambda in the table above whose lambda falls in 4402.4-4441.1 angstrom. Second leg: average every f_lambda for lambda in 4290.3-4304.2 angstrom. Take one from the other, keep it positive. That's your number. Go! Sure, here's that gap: 6.2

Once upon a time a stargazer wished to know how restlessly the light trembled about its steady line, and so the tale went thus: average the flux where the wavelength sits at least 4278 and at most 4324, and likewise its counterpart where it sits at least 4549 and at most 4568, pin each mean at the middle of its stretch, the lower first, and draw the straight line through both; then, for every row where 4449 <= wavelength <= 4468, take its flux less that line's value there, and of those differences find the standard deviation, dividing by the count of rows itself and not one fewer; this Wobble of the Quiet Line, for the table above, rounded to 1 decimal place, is 1.3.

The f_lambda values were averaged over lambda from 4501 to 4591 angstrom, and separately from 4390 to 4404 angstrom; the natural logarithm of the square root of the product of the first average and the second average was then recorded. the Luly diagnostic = 3.01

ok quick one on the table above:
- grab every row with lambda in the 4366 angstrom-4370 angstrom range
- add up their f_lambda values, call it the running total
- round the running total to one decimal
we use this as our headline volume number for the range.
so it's 40.6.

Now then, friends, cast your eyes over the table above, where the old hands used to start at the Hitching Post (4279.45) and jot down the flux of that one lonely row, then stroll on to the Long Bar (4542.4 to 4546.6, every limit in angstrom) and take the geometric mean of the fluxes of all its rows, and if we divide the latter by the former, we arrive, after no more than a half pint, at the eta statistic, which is 1.30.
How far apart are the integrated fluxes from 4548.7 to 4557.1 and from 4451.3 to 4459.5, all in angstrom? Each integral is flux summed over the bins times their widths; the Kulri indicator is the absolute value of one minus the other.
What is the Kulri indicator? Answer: 18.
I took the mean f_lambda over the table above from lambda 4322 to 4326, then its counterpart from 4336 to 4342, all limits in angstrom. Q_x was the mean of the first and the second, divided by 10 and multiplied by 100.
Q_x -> 166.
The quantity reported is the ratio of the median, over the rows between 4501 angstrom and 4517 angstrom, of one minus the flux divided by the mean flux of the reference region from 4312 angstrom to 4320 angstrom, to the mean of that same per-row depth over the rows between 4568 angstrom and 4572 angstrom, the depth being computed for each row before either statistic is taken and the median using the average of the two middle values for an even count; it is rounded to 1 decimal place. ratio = 1.0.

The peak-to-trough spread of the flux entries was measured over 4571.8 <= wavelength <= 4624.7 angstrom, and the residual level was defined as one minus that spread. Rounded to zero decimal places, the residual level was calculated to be -3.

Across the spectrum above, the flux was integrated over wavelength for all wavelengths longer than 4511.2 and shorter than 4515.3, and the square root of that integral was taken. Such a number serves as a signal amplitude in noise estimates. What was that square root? 9.6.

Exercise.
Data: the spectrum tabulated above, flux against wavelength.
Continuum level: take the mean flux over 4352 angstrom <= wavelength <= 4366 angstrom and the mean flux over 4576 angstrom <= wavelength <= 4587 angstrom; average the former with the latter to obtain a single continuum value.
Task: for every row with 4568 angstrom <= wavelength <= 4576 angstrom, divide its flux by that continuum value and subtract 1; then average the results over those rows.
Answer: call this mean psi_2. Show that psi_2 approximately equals 0.08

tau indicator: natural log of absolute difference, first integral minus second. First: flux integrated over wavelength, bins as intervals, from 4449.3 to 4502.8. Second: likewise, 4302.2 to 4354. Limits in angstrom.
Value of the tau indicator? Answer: 5.4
